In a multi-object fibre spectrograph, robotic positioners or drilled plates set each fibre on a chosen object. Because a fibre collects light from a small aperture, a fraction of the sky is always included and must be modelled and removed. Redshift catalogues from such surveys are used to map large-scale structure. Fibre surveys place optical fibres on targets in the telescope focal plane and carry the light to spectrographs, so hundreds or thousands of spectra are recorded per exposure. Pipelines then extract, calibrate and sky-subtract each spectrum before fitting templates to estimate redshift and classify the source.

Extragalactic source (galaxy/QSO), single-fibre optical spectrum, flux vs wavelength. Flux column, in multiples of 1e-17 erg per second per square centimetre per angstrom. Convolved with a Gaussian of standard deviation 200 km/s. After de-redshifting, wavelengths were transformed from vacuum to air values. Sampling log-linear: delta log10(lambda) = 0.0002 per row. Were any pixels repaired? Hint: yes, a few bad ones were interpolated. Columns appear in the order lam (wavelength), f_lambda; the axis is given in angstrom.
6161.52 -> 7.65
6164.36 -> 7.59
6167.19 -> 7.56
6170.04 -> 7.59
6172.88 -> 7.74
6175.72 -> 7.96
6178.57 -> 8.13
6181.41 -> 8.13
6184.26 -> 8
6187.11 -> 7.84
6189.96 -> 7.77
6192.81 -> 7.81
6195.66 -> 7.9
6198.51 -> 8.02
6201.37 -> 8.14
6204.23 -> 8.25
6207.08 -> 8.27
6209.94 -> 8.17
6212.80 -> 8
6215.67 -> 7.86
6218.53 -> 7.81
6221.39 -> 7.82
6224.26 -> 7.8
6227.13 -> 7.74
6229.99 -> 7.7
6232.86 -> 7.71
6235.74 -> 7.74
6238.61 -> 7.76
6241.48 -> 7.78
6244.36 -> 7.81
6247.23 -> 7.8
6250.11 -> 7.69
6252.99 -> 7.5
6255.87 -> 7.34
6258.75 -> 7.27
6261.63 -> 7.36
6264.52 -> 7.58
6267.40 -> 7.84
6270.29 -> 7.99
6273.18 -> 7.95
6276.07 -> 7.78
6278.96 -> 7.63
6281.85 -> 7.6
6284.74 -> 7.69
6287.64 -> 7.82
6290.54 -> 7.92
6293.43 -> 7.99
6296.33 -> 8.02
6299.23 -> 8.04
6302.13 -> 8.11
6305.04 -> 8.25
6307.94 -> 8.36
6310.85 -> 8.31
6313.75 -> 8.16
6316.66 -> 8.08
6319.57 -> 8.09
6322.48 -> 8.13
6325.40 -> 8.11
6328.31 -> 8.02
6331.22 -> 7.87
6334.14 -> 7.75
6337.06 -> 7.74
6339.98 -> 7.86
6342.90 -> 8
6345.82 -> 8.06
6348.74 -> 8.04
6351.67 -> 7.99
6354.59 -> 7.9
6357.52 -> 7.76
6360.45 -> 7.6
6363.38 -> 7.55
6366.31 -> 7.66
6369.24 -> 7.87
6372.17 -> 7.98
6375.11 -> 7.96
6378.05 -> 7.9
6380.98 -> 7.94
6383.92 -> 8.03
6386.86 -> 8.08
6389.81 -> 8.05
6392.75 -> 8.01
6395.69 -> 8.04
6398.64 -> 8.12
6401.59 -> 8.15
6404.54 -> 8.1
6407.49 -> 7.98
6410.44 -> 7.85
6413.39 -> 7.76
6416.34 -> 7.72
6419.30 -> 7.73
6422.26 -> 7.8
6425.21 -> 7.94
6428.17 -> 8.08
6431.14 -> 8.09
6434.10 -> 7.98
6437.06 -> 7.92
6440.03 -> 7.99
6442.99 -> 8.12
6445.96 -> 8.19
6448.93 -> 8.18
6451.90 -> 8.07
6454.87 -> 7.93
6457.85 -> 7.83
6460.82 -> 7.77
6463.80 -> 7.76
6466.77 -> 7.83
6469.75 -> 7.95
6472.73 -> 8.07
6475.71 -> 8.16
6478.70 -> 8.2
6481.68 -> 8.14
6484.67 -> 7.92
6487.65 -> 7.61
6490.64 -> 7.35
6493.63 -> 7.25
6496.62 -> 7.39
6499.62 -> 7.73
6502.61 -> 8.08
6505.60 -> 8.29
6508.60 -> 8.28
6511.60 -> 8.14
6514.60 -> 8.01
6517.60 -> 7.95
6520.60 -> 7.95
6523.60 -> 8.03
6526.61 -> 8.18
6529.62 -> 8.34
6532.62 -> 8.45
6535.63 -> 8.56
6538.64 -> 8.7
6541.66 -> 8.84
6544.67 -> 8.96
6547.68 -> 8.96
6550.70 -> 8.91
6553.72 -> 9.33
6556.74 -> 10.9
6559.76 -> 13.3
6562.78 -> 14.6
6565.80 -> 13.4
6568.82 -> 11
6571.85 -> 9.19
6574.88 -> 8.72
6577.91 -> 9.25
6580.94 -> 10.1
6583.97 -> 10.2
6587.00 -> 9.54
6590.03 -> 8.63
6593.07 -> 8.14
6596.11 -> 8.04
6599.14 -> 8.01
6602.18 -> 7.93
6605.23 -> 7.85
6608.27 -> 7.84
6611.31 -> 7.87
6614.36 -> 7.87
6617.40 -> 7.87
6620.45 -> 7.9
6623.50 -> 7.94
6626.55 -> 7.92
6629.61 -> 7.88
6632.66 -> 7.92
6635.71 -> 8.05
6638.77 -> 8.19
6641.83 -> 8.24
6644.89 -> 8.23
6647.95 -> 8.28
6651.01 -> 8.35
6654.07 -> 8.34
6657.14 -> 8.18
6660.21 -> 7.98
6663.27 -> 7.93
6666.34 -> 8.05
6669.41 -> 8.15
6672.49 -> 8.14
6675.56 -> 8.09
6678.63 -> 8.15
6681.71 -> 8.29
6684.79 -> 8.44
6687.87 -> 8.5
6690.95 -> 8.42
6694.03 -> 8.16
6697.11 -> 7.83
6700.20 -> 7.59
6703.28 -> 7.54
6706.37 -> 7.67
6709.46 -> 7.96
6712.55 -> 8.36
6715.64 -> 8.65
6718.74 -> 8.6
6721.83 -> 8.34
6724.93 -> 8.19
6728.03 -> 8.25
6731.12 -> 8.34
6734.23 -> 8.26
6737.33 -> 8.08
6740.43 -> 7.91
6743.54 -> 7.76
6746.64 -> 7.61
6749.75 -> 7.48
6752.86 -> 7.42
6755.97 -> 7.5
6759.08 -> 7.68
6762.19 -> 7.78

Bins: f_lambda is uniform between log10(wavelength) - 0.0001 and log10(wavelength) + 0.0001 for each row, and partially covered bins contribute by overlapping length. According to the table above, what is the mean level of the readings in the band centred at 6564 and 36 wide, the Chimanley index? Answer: 10.64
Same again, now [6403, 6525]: 7.93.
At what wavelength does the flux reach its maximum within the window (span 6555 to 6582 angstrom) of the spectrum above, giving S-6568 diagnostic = 6562.78 angstrom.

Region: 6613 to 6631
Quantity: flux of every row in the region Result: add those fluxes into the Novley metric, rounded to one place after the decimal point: 47.4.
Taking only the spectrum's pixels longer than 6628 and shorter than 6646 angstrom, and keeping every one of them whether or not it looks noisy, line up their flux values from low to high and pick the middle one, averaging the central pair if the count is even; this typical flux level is 8.12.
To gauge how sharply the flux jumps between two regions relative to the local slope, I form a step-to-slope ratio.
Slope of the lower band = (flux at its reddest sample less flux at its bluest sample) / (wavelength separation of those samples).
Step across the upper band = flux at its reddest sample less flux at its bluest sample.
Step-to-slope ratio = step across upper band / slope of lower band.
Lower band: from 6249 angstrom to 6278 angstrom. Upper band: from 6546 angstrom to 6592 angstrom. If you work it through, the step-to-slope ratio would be -95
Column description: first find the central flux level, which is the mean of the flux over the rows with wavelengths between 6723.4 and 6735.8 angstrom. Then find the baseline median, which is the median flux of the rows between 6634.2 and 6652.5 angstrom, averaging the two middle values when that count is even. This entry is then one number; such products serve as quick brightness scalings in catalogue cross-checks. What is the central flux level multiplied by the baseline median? 68.0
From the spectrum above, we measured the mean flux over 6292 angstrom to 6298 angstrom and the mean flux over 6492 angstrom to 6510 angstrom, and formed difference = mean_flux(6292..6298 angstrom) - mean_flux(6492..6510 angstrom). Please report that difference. 0.17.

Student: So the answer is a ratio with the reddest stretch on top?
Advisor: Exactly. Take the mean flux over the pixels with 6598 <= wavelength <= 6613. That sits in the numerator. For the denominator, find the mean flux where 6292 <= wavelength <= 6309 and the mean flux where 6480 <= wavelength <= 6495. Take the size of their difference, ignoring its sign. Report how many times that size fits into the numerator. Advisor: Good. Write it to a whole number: 17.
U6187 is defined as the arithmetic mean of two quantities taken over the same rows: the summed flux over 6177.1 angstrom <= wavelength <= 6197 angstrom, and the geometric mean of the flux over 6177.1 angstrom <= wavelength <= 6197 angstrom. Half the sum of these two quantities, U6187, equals 31.8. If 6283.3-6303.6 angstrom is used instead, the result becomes 31.8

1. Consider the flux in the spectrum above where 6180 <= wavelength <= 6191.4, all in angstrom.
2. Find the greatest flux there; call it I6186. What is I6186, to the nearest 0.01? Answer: 8.13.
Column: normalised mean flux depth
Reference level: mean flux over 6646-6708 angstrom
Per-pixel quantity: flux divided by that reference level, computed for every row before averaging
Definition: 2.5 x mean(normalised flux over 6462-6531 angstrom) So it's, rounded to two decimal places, 2.45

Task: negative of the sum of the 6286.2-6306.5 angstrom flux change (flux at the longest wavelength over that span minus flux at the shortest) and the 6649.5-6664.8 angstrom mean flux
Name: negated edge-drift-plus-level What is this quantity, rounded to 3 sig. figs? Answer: -8.59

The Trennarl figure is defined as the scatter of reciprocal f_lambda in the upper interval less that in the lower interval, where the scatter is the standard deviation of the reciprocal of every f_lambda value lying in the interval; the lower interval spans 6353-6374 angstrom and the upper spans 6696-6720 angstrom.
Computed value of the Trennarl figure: 0.004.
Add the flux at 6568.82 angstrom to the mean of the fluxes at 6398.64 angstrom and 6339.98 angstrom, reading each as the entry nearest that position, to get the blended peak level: 19.0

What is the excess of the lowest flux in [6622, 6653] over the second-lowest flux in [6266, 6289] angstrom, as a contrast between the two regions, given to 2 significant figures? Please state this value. 0.25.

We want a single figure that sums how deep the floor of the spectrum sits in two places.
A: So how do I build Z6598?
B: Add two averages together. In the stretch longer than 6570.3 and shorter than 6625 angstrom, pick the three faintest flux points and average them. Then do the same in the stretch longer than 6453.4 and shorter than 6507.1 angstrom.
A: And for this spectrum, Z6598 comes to 15.18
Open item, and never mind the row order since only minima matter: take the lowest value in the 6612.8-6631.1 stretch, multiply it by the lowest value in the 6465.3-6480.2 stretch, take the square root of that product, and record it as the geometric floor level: 7.85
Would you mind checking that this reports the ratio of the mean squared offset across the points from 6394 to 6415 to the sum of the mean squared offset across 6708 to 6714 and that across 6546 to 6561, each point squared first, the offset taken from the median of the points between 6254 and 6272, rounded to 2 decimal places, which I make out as 0.03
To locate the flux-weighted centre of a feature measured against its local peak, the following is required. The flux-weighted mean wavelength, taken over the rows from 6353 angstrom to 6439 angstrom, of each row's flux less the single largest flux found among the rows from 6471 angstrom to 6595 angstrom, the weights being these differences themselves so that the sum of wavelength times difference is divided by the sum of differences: 6395.6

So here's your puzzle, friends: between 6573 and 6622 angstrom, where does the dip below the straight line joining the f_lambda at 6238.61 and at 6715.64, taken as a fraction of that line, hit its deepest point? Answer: 6608.27 angstrom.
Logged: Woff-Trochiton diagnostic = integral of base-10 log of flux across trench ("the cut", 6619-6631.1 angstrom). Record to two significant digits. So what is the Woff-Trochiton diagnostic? 11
